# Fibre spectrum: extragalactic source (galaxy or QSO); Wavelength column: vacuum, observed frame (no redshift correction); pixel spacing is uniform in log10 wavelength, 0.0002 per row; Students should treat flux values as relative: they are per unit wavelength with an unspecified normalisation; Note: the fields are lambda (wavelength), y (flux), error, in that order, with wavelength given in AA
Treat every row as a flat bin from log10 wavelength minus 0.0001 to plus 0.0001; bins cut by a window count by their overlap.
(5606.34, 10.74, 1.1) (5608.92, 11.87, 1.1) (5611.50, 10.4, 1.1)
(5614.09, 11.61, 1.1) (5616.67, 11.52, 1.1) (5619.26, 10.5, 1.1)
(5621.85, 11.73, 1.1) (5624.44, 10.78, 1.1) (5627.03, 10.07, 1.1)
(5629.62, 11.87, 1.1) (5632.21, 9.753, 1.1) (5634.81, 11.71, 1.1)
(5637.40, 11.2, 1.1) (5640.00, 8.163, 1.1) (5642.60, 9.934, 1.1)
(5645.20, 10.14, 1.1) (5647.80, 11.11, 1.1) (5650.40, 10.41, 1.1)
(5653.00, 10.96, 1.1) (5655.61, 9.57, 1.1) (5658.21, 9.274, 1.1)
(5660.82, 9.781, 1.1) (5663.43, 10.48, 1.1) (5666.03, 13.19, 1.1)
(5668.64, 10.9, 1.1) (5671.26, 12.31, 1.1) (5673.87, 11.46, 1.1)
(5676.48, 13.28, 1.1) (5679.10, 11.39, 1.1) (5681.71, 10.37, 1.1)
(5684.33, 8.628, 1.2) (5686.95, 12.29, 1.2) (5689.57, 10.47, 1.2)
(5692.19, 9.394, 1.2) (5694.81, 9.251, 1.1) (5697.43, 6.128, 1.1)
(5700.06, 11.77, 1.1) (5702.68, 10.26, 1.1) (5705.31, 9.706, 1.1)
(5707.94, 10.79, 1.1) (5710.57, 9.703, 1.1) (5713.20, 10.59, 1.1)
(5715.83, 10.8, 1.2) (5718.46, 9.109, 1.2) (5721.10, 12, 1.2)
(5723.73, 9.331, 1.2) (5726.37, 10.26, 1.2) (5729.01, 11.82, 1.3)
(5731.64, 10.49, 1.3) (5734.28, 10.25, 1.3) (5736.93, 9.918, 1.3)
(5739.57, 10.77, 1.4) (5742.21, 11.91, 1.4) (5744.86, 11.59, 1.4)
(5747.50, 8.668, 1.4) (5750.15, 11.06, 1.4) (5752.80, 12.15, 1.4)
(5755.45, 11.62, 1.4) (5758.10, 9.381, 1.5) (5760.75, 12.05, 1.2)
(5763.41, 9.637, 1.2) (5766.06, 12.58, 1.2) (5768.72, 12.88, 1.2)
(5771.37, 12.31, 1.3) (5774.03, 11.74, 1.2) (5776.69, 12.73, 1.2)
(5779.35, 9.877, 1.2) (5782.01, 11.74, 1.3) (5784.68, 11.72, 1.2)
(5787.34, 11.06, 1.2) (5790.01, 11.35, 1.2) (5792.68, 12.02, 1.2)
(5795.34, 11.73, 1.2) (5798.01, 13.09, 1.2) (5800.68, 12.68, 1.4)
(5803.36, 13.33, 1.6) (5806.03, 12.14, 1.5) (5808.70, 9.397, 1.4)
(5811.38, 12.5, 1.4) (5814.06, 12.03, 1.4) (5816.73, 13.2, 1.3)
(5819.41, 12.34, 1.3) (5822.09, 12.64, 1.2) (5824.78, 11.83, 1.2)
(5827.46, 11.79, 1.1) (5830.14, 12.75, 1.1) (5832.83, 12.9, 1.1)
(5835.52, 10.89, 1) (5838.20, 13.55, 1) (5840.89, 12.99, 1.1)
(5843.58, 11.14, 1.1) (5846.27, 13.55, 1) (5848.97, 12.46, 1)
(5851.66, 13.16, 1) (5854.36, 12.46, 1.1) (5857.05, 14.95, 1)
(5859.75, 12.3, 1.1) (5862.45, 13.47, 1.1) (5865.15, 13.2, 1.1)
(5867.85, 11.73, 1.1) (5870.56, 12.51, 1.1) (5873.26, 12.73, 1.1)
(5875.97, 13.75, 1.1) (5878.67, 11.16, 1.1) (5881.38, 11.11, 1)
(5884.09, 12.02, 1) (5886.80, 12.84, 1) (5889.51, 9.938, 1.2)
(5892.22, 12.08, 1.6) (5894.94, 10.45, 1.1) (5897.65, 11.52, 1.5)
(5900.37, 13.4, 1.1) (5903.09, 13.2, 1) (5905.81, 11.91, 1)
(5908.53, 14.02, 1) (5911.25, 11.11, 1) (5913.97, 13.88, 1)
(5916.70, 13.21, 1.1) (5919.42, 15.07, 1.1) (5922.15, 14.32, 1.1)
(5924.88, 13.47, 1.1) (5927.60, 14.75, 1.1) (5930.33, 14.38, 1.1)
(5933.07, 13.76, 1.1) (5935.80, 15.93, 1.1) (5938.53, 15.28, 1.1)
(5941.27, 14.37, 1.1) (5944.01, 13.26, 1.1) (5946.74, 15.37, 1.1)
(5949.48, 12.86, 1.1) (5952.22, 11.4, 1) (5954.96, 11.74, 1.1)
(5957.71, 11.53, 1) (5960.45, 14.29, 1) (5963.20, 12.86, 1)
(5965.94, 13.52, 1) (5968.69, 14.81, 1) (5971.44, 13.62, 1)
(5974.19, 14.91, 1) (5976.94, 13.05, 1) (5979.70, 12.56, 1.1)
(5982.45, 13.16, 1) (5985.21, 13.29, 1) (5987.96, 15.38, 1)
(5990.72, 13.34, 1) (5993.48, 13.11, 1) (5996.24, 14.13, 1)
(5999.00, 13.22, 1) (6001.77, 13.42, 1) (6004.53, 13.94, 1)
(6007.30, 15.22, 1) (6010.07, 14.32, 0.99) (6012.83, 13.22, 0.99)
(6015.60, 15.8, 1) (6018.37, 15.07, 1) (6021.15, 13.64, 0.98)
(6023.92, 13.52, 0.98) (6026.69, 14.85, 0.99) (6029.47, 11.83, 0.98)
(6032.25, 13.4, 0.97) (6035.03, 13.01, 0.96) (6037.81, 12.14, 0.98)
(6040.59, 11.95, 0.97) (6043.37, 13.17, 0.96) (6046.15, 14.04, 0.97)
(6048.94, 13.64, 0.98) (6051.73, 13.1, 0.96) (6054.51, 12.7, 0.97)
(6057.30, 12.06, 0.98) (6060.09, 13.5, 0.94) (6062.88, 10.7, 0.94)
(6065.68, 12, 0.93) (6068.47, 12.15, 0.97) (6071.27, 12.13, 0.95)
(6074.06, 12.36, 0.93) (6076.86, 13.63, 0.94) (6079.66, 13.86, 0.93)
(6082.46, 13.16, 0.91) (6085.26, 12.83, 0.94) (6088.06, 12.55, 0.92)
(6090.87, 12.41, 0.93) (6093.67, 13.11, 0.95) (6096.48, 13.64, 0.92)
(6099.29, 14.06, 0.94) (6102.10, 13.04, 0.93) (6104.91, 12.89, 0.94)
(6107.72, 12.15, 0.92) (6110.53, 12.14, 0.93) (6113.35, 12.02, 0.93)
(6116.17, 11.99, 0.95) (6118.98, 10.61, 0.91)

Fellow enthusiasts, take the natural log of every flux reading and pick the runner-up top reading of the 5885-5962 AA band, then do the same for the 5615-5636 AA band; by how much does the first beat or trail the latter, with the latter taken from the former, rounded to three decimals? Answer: 0.270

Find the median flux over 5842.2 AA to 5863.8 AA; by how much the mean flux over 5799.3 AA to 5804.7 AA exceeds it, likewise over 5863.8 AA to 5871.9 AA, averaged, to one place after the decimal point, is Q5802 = -0.1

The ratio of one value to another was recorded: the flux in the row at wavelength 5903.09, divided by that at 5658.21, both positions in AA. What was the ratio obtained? 1.4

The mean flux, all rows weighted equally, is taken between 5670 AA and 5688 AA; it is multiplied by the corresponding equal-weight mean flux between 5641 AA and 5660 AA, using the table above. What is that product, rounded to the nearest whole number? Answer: 116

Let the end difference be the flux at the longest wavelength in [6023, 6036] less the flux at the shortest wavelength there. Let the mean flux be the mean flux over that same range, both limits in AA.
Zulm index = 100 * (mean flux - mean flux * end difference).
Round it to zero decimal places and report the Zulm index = 2012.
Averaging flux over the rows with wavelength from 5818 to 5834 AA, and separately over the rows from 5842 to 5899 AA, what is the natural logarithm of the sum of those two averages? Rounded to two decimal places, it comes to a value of 3.21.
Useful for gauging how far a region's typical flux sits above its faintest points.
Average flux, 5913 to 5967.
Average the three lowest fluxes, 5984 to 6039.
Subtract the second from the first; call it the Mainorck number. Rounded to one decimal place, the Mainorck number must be 1.4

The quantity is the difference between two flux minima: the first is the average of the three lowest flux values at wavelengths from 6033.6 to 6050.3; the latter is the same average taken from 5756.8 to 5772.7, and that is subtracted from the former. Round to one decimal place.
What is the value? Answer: 2.0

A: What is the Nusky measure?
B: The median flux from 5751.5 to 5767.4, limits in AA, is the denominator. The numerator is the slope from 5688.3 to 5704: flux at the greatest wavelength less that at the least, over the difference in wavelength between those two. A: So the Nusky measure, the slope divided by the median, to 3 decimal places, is -0.001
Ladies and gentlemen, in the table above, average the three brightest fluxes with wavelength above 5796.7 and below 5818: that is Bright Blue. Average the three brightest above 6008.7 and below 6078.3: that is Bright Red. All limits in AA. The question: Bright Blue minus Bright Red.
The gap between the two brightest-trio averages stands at -2.0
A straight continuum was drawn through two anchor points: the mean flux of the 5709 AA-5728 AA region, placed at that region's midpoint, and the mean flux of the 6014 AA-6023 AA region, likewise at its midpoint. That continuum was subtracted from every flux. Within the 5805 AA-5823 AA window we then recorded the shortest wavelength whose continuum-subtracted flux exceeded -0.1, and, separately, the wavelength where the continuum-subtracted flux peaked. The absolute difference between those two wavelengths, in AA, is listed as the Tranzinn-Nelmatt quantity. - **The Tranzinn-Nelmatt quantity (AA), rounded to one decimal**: 10.7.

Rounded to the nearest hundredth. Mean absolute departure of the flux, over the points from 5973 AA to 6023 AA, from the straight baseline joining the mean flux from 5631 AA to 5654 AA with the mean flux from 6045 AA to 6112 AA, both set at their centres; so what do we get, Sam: 1.56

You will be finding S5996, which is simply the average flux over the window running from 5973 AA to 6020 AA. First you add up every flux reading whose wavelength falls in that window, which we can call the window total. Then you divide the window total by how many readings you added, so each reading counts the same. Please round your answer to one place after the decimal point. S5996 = 13.9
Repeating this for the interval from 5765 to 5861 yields 12.3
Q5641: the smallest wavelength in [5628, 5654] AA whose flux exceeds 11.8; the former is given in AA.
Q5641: 5629.62 AA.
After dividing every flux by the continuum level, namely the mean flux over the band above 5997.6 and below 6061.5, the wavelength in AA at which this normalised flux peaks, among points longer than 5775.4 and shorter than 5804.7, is 5803.36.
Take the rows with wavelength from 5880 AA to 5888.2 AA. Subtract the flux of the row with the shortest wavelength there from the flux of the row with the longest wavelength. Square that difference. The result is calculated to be 3.0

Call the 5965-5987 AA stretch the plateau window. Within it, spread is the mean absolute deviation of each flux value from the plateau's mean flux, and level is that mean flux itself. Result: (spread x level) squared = 72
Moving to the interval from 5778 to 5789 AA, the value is 49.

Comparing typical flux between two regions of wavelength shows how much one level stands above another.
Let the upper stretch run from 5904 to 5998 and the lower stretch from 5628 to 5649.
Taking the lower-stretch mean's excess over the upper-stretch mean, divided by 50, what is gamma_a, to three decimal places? -0.063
